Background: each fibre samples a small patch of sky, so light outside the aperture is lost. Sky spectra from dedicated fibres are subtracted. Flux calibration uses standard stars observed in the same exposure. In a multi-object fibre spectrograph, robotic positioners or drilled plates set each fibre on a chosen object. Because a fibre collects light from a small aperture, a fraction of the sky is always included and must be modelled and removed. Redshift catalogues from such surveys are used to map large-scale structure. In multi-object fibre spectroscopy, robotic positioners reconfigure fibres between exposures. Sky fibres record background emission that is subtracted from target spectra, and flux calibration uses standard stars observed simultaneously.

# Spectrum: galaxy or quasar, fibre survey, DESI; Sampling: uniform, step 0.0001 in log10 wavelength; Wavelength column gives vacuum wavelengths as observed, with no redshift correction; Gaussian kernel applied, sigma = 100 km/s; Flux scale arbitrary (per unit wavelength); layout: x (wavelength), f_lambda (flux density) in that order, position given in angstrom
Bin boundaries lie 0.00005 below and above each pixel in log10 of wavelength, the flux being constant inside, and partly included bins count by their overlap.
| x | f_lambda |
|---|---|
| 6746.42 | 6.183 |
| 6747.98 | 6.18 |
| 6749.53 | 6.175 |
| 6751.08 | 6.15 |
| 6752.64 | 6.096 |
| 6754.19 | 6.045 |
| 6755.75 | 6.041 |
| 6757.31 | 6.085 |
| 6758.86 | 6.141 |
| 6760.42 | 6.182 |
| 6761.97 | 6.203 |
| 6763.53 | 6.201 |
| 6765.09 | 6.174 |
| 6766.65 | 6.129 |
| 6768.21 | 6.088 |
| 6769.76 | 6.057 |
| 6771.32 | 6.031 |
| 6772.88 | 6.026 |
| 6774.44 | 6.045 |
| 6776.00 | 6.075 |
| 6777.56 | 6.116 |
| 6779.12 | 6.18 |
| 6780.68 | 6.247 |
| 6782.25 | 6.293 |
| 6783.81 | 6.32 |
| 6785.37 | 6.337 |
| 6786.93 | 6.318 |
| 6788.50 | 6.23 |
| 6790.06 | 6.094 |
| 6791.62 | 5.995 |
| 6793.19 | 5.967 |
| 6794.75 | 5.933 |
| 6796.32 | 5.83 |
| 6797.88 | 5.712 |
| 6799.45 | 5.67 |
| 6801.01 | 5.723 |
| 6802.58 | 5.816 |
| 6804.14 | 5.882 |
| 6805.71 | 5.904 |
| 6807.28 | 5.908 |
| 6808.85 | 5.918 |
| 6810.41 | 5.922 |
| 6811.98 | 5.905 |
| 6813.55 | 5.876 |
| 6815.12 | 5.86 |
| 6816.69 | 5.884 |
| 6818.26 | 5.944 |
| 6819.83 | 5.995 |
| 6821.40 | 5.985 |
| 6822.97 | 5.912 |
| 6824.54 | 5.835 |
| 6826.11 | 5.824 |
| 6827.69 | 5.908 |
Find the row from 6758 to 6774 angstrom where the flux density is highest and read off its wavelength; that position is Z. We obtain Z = 6761.97 angstrom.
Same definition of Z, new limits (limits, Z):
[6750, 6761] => 6760.42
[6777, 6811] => 6785.37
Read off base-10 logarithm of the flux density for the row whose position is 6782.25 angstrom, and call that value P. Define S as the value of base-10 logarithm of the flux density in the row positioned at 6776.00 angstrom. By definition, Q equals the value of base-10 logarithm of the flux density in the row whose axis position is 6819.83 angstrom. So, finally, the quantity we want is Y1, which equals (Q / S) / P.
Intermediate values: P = 0.799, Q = 0.778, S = 0.784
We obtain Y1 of 1.24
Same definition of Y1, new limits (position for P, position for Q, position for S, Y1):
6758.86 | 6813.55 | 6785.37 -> 1.22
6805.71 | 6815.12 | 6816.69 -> 1.29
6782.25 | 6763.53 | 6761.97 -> 1.25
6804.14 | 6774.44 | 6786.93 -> 1.27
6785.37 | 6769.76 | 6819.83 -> 1.25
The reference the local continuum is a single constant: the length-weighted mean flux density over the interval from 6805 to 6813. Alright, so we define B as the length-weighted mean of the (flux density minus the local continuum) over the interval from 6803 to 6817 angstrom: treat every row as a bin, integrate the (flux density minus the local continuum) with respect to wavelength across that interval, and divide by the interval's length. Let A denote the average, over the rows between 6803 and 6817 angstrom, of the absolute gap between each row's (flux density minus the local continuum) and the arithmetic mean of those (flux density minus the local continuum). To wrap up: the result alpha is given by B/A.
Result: -0.9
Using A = 0.018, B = -0.02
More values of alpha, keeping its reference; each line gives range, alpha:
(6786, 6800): 0.4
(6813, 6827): -0.2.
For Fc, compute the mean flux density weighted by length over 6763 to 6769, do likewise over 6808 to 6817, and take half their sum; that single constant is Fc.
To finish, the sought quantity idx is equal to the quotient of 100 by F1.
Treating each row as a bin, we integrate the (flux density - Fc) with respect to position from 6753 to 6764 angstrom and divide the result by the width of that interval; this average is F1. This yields 967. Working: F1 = 0.10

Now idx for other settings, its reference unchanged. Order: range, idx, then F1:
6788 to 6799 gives -1396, -0.07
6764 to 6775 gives 1640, 0.06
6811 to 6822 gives -986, -0.10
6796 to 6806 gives -420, -0.24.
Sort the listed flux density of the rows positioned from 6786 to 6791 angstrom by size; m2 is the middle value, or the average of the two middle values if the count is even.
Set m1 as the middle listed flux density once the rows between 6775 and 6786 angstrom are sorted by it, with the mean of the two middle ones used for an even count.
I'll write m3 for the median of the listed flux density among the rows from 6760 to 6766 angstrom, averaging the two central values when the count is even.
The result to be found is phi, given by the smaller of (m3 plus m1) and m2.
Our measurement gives 6.23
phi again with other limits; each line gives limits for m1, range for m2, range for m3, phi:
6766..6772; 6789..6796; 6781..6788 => 5.98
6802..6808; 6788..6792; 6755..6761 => 6.09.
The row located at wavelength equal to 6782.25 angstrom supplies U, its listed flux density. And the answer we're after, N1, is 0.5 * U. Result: 3.15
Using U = 6.293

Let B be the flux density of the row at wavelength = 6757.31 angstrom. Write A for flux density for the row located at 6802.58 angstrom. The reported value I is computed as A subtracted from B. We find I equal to 0.27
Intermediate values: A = 5.816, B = 6.085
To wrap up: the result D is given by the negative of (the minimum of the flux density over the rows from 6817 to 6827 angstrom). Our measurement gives -5.82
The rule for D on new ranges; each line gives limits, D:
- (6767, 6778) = -6.03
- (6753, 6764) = -6.04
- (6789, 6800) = -5.67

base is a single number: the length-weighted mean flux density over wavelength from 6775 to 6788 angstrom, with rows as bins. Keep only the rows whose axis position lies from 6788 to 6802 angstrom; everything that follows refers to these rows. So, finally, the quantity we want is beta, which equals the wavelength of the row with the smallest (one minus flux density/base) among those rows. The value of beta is 6788.50 angstrom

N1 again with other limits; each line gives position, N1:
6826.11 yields 2.91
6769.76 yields 3.03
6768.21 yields 3.04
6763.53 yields 3.10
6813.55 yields 2.94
